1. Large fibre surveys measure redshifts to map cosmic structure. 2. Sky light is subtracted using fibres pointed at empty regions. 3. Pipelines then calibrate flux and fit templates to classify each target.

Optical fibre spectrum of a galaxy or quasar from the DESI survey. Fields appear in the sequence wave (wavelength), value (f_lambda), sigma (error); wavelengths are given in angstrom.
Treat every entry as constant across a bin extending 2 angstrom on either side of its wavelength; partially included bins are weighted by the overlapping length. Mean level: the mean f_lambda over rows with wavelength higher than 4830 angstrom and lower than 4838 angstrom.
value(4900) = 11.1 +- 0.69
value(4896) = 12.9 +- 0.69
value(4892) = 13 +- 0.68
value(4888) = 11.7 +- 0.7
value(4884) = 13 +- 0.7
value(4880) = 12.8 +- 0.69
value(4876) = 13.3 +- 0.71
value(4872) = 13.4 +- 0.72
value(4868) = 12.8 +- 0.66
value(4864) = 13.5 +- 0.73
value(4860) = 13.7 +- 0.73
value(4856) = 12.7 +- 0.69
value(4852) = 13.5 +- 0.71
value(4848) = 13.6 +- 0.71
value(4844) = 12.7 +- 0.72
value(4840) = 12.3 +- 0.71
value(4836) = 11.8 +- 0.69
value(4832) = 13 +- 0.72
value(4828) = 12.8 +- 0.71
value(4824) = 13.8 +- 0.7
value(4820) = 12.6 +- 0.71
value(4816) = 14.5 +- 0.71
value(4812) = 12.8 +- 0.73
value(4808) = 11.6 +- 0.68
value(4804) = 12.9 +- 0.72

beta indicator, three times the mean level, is 37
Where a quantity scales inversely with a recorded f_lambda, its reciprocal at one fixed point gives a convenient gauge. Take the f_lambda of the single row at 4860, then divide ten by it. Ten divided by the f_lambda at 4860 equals 0.730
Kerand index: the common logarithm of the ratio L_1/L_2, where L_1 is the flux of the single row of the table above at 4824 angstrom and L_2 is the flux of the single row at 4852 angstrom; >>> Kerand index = 0.0095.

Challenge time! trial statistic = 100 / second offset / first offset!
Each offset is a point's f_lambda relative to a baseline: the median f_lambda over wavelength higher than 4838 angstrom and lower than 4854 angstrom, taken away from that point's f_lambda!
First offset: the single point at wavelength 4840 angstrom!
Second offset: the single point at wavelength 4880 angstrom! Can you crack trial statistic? 417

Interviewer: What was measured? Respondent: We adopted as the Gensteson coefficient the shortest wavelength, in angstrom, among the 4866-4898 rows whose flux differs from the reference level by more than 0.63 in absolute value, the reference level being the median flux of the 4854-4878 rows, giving 4888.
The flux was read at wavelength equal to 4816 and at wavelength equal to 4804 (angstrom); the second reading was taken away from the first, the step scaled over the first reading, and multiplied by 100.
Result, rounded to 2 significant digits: 11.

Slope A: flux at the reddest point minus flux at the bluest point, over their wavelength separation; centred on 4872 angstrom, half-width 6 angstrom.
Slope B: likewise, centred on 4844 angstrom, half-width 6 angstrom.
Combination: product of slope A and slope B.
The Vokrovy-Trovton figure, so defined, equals 0.010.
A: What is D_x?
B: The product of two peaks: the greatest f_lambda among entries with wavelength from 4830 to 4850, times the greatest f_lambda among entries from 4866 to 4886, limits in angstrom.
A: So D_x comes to 182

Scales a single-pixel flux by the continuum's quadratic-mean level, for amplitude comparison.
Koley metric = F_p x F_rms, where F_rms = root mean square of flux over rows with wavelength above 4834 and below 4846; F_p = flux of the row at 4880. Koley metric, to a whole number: 157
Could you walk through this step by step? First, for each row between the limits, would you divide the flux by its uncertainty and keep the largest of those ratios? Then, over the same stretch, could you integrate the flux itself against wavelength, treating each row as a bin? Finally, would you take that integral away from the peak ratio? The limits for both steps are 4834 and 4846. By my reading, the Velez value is -130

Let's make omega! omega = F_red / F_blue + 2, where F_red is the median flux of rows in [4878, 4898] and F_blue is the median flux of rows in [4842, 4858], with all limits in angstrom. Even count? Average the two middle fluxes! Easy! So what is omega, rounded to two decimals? 2.98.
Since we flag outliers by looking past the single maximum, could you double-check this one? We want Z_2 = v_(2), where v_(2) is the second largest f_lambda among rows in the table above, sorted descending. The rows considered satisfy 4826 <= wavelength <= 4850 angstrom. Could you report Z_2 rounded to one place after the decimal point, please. 13.0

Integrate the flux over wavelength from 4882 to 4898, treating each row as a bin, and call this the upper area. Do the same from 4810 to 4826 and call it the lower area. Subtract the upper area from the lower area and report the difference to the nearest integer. 12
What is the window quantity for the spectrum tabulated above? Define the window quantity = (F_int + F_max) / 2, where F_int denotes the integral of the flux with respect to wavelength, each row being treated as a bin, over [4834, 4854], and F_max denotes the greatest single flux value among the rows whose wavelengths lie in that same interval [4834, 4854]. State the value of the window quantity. 134.6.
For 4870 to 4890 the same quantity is 135.1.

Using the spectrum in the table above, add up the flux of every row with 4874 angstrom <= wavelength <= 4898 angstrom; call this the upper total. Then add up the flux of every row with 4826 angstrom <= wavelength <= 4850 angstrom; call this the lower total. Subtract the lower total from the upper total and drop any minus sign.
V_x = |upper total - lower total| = 0.5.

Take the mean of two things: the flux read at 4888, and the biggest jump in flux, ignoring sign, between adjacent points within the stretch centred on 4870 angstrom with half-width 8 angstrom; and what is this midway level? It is 6.2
